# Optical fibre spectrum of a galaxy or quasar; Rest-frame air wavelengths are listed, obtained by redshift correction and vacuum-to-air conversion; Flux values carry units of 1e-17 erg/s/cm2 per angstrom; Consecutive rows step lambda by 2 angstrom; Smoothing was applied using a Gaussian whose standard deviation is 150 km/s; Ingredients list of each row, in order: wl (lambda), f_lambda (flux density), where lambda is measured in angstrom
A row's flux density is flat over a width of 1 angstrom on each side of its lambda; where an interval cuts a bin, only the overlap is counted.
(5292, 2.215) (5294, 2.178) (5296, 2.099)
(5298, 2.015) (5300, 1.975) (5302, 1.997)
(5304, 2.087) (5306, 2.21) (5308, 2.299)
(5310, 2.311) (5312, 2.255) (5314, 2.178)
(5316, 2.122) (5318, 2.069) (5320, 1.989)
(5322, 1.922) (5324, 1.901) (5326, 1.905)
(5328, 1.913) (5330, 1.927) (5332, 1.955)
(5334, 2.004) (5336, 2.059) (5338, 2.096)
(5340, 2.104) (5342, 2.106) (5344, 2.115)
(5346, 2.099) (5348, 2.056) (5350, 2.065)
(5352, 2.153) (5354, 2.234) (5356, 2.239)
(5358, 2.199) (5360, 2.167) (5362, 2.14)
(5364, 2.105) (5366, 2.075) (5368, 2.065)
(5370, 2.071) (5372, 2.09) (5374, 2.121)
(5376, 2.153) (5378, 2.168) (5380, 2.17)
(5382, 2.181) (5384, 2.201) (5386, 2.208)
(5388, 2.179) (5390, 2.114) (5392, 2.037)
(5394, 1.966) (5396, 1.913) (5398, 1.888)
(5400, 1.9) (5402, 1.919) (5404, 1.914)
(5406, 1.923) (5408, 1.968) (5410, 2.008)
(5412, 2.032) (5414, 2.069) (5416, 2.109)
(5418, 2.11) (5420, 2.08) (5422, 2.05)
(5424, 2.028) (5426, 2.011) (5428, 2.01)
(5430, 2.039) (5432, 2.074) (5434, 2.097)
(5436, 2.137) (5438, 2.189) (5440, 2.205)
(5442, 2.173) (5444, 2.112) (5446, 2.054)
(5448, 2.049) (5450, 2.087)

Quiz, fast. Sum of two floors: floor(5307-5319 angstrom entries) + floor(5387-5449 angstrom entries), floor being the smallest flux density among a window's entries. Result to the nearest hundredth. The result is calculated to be 3.96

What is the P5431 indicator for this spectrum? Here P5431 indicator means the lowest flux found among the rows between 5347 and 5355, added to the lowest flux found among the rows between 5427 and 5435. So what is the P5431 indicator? 4.07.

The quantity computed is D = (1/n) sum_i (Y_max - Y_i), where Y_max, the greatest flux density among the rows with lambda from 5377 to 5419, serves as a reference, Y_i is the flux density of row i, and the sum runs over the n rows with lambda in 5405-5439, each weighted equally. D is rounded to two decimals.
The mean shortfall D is 0.15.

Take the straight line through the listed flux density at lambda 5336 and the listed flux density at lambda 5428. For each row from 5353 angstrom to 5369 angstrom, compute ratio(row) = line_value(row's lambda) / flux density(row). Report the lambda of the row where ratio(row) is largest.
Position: 5368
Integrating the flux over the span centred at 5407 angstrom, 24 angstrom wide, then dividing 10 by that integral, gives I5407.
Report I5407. 0.21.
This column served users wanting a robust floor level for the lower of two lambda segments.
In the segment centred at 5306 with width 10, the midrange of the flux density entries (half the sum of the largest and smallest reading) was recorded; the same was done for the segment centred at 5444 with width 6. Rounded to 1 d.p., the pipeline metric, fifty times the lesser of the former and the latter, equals 105.7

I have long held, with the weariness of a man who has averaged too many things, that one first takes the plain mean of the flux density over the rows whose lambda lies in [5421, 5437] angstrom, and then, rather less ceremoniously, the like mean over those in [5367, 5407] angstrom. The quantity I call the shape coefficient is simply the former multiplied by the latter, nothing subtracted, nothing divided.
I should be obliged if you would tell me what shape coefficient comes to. 4.2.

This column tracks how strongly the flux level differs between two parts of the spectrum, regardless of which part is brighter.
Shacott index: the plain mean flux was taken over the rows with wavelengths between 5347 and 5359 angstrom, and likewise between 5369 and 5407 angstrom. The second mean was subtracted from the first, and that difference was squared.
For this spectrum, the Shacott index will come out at 0.010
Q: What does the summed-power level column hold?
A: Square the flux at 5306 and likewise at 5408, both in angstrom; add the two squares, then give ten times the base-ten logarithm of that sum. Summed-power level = 9.42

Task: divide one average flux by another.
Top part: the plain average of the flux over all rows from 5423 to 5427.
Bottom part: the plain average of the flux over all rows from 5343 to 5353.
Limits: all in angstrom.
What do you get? 0.96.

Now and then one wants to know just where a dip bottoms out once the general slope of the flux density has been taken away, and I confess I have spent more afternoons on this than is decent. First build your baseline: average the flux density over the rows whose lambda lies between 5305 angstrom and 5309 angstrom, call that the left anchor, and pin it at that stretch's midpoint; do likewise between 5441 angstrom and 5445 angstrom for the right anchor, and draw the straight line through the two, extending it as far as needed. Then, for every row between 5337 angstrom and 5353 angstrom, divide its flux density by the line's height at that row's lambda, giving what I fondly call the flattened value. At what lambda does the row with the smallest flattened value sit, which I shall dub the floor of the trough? 5348 angstrom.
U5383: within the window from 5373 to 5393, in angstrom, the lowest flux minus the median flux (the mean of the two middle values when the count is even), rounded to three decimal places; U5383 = -0.132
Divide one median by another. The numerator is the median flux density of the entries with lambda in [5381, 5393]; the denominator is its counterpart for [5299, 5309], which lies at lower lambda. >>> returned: 1.04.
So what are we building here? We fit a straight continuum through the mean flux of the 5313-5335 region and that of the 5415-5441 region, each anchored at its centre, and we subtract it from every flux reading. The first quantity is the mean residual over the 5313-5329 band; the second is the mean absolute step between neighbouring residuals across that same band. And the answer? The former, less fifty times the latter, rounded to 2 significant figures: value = -2.1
